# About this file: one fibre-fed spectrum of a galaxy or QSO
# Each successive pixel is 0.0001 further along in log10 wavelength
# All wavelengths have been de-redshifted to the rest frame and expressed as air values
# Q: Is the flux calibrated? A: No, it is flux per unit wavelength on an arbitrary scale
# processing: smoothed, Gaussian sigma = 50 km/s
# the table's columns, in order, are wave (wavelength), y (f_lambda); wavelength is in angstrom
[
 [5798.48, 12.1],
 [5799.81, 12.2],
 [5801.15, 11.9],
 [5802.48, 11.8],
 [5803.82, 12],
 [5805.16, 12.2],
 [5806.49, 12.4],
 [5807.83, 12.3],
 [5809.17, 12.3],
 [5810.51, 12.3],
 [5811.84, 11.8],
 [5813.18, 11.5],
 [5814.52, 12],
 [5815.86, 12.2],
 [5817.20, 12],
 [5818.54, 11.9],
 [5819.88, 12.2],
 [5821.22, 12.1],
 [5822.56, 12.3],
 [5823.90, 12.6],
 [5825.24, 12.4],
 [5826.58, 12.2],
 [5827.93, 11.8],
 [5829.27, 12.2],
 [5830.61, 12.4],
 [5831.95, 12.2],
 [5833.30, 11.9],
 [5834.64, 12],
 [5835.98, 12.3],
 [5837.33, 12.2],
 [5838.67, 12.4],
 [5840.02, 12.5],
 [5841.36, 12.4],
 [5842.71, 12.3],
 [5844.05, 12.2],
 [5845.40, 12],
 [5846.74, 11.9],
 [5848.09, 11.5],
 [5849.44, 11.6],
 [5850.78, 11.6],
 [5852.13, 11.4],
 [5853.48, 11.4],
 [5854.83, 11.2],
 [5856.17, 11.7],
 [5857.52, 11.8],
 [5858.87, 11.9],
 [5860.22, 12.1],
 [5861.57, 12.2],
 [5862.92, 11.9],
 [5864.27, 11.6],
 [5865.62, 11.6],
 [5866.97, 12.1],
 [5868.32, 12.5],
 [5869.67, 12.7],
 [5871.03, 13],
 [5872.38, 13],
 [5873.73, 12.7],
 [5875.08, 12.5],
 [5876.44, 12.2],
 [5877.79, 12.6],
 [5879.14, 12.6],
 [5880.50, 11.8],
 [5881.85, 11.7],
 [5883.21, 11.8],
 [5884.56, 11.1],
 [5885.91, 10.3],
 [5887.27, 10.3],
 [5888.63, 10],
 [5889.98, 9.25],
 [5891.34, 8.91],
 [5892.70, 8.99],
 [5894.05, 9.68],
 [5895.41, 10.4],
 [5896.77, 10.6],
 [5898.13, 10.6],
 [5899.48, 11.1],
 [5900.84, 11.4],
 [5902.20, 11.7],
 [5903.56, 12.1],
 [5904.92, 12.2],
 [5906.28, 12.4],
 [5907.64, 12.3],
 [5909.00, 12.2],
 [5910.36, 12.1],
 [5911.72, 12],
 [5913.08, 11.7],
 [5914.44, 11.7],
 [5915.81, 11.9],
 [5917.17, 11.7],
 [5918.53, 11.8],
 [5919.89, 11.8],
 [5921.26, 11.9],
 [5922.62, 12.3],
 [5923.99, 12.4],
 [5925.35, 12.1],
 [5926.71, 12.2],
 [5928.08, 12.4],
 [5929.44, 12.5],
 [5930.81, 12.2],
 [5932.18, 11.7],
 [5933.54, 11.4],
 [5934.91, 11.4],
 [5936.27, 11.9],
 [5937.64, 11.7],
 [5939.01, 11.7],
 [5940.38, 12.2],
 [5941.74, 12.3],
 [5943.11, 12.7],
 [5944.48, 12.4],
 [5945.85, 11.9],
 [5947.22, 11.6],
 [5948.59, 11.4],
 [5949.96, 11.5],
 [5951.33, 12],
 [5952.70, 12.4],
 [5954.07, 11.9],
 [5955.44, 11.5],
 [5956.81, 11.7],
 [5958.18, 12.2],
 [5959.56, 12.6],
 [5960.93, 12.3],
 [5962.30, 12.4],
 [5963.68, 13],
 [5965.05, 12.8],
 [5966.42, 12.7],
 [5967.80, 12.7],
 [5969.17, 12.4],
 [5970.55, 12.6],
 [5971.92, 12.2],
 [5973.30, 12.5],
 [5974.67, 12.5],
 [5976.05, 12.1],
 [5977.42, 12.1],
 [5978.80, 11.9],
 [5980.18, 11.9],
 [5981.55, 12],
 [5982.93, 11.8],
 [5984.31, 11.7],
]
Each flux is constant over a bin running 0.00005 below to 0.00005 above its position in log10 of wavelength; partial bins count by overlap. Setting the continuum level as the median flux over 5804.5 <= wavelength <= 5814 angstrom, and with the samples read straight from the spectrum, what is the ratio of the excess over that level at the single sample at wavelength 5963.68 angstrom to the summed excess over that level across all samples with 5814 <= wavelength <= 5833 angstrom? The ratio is -0.41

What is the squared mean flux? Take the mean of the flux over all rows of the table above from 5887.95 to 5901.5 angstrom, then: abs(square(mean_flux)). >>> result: 102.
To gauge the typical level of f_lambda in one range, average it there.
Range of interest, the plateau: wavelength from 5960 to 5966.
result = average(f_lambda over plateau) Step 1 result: 12.6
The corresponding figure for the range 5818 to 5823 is 12.1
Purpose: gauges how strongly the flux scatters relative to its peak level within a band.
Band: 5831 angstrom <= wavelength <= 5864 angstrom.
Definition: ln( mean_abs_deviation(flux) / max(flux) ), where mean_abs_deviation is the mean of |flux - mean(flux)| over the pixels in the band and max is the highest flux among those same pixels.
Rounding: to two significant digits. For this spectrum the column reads -3.8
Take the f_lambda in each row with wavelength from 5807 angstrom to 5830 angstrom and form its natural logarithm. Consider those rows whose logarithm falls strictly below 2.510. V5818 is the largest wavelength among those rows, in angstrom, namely 5829.27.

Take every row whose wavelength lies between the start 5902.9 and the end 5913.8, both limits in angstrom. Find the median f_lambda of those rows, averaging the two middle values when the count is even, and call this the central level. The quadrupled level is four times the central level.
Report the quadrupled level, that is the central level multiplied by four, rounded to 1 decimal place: 48.6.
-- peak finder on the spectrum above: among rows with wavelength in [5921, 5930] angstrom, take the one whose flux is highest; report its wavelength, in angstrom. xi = 5929.44 angstrom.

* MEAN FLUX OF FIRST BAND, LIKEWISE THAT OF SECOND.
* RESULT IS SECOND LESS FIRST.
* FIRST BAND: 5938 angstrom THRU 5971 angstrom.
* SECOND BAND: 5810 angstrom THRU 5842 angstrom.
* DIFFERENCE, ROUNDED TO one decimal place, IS 0.0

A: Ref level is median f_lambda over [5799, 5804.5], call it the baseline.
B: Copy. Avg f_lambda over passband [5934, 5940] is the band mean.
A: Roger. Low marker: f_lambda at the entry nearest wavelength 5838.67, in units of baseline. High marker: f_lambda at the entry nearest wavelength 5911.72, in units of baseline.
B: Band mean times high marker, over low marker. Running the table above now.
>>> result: 11.3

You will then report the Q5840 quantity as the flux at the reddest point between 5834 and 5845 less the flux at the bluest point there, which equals 0.20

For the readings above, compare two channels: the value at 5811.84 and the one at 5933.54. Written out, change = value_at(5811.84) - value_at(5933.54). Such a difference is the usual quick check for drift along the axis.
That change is 0.40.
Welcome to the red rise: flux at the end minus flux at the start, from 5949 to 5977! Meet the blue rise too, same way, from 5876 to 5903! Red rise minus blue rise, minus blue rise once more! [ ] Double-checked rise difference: 2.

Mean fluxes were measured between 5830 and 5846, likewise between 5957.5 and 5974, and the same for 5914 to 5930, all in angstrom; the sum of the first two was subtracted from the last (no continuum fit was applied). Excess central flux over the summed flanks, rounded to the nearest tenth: -12.7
